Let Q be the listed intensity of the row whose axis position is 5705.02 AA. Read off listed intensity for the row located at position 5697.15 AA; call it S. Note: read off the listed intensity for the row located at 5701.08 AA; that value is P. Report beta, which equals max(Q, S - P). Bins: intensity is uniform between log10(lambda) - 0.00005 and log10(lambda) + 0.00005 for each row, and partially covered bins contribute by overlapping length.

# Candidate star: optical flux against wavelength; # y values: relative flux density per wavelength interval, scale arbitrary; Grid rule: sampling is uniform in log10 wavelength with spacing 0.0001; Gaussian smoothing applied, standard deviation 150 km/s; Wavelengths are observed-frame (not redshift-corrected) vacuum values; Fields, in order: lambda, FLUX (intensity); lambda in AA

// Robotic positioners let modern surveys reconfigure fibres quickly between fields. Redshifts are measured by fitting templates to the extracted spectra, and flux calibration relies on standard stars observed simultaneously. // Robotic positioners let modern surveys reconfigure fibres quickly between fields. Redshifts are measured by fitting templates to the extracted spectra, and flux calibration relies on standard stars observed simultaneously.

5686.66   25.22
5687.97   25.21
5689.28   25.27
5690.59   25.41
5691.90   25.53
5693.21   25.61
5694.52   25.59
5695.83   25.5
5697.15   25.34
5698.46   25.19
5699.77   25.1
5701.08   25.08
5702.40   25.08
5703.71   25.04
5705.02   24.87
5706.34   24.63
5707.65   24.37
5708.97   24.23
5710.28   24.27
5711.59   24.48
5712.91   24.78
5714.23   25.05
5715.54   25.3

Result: 24.9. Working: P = 25.08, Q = 24.87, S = 25.34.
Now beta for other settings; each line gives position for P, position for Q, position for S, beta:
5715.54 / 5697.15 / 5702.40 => 25.3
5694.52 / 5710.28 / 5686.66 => 24.3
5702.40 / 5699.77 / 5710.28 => 25.1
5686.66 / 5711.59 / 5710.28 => 24.5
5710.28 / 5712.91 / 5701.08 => 24.8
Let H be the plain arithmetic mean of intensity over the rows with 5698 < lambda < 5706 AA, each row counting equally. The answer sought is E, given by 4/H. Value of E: 0.1596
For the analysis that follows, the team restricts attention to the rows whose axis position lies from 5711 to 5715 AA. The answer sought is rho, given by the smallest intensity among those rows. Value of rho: 24.48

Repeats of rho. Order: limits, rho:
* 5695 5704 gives 25.04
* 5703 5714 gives 24.23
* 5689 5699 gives 25.19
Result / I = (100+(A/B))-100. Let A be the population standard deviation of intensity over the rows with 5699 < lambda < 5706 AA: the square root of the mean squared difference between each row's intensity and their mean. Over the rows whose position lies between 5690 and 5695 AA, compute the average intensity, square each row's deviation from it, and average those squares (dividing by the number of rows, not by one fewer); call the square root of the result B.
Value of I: 1.1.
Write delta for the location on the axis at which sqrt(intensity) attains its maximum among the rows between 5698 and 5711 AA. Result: 5698.46 AA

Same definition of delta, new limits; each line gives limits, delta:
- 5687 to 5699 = 5693.21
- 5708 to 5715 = 5714.23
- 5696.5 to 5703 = 5697.15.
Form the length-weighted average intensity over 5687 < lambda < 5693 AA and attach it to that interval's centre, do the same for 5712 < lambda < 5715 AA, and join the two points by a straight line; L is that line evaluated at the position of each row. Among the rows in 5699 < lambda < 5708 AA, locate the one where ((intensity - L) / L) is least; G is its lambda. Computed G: 5707.65 AA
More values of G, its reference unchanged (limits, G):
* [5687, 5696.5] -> 5687.97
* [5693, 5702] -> 5699.77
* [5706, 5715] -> 5708.97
